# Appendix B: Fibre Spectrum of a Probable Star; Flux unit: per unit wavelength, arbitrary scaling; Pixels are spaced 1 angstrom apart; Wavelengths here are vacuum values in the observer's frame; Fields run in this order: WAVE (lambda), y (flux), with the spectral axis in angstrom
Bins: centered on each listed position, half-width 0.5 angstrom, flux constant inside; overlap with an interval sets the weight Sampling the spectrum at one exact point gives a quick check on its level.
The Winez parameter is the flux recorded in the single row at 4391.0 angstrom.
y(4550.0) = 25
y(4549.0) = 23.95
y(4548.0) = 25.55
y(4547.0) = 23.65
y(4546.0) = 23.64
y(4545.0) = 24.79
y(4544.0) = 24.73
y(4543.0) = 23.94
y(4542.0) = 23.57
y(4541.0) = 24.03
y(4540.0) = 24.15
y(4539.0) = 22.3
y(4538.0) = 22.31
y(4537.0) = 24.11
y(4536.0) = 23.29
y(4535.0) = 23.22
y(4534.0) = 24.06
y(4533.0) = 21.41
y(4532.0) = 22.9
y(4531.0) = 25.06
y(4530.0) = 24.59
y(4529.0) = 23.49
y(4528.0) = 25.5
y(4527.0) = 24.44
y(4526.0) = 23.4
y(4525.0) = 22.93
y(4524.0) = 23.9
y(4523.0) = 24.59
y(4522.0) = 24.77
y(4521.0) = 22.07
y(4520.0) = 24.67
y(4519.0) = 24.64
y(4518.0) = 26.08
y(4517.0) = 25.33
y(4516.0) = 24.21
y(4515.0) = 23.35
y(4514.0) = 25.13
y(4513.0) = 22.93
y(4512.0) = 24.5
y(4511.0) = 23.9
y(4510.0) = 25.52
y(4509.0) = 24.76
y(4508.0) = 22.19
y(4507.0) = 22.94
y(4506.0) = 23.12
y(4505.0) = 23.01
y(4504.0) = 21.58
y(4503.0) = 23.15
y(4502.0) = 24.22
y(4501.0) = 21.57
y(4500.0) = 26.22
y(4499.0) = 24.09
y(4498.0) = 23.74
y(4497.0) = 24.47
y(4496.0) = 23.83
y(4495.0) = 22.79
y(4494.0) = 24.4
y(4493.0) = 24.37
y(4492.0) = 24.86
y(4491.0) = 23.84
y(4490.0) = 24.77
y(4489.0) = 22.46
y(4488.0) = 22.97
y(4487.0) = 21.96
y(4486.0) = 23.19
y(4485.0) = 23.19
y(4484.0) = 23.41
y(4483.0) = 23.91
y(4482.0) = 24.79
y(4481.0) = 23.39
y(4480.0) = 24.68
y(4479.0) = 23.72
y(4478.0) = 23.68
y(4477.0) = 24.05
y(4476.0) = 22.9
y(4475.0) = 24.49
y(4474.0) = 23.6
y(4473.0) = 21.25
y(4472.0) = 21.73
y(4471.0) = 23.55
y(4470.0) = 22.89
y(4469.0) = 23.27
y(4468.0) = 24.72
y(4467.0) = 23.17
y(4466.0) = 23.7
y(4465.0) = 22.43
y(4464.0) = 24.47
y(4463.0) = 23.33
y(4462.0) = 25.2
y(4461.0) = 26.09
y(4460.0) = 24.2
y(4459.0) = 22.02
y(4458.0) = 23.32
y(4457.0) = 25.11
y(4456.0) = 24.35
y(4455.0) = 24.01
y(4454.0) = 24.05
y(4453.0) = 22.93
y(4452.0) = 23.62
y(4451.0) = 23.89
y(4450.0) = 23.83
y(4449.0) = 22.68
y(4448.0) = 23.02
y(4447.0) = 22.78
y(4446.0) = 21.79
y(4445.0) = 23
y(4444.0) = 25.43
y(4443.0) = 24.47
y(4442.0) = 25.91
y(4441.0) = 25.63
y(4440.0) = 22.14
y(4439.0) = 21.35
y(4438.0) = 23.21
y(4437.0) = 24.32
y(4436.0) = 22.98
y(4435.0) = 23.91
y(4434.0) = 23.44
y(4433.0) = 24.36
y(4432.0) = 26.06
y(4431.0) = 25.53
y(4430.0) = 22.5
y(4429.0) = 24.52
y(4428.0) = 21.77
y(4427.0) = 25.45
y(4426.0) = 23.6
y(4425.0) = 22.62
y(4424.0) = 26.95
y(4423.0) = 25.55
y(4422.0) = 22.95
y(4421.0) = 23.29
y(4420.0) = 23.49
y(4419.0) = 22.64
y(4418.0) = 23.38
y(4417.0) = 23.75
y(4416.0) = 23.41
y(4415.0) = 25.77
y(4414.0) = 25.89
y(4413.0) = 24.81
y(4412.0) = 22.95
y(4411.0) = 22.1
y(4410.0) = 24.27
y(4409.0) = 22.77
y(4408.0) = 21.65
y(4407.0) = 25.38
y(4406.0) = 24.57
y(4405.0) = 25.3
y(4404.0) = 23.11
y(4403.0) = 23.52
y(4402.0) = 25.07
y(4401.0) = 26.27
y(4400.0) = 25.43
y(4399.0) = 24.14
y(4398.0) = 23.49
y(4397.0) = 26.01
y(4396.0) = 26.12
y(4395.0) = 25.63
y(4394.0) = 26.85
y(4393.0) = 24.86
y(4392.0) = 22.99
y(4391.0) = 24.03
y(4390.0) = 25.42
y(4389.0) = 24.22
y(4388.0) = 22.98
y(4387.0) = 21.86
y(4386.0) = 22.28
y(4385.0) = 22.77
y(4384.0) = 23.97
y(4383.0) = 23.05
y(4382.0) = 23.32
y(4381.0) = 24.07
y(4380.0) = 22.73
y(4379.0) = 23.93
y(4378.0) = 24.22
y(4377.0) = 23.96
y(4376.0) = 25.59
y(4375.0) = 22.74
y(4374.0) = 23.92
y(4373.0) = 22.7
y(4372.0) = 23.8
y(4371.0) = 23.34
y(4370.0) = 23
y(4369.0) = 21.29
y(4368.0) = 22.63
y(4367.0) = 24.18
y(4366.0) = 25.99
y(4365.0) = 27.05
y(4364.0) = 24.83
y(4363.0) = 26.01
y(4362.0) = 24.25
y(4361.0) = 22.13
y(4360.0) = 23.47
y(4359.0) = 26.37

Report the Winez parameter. 24.03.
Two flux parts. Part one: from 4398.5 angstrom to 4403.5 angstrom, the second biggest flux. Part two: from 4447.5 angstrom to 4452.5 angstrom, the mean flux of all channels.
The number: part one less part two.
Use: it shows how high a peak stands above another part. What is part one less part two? 2.0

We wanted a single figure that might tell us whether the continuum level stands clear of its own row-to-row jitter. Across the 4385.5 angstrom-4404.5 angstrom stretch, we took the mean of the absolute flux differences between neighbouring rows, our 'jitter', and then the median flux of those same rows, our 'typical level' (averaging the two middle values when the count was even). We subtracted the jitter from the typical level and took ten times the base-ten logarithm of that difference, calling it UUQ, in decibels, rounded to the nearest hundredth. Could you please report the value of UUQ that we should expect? 13.63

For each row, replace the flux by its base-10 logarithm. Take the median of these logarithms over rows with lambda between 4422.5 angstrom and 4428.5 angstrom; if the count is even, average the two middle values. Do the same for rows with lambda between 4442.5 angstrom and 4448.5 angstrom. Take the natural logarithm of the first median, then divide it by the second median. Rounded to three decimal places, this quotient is 0.241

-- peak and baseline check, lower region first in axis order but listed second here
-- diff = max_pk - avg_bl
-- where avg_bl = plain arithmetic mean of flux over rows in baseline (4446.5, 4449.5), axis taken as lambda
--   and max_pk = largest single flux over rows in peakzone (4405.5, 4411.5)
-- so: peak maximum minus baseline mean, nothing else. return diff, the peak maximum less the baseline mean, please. 2.55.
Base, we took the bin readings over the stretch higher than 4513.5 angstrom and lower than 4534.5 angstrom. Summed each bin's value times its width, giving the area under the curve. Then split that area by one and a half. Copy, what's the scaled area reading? 338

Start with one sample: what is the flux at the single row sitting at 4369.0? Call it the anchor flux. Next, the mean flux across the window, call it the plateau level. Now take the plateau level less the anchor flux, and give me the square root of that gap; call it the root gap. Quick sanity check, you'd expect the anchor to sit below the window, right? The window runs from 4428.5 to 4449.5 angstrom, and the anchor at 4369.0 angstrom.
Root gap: 1.6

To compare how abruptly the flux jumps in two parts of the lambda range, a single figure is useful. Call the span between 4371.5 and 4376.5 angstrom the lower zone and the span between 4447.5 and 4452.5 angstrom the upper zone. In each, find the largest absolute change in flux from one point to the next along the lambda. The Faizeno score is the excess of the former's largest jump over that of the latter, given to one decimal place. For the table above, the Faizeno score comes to 1.7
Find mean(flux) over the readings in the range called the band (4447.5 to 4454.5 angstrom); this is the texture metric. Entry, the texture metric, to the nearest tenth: 23.4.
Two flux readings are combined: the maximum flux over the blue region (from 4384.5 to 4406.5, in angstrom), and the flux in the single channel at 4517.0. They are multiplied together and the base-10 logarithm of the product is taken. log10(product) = 2.83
